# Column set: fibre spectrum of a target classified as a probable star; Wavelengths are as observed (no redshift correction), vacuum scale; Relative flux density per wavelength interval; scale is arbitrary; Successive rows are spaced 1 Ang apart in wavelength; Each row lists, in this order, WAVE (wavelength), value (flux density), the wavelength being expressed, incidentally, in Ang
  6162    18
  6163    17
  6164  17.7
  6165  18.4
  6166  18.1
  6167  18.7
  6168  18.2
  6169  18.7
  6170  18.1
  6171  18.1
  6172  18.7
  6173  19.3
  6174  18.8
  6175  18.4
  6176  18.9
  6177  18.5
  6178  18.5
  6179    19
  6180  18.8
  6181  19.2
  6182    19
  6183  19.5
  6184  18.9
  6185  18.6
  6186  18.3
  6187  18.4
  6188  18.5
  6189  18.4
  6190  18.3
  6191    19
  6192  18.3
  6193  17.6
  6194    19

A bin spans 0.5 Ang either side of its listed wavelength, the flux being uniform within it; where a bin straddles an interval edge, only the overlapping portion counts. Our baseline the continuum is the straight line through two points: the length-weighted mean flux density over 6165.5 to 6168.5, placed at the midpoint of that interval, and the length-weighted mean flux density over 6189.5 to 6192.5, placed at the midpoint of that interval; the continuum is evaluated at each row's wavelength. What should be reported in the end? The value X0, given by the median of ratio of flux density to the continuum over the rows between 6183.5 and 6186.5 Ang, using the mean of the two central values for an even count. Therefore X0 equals 1.01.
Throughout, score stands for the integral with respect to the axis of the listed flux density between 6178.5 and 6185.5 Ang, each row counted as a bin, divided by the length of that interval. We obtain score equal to 19.00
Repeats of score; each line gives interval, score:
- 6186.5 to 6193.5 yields 18.36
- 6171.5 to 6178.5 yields 18.73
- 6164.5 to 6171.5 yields 18.33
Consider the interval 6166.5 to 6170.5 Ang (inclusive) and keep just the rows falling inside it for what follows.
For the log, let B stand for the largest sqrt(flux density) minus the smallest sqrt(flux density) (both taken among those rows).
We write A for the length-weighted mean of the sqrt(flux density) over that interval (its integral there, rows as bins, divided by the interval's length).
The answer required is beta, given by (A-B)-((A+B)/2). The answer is 2.04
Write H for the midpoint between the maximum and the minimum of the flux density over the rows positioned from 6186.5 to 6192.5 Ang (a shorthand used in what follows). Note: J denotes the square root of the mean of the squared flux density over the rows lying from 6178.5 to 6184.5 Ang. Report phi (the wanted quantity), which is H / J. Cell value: 0.98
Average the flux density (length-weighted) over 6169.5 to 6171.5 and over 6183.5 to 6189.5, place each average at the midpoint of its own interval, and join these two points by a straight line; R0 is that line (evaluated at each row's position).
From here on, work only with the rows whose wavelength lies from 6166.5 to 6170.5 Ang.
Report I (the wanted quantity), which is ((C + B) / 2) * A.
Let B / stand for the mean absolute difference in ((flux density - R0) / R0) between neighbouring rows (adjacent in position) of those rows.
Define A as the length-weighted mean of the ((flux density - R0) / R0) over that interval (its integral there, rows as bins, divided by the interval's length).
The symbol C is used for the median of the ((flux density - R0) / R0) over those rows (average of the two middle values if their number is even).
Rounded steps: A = 0.021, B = 0.030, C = 0.022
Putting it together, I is 0.0005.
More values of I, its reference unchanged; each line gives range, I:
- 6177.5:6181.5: 0.0007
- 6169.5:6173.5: 0.0004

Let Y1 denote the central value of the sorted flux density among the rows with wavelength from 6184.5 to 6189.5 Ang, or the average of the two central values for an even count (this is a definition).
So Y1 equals 18.4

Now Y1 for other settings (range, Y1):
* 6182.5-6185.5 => 18.9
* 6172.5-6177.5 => 18.8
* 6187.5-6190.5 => 18.4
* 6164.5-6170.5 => 18.3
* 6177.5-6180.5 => 18.8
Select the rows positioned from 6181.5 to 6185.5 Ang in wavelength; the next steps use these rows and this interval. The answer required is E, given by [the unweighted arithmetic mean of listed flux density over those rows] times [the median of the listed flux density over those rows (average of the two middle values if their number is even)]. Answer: 360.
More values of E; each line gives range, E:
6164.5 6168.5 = 336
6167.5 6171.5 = 332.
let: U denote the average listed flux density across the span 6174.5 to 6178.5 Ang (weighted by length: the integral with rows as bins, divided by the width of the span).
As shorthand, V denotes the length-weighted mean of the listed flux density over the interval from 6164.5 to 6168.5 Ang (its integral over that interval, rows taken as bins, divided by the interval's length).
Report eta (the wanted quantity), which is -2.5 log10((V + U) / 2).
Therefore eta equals -3.17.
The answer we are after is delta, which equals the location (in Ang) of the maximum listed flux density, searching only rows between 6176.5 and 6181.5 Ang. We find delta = 6181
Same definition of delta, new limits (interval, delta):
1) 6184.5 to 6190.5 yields 6185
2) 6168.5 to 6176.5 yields 6173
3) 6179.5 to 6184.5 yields 6183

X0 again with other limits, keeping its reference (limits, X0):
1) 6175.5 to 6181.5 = 1.02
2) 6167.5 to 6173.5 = 1.00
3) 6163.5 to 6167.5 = 1.00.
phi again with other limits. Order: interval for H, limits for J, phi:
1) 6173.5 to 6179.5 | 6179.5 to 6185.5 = 0.98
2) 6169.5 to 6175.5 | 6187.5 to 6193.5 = 1.02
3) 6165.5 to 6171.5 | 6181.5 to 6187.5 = 0.98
